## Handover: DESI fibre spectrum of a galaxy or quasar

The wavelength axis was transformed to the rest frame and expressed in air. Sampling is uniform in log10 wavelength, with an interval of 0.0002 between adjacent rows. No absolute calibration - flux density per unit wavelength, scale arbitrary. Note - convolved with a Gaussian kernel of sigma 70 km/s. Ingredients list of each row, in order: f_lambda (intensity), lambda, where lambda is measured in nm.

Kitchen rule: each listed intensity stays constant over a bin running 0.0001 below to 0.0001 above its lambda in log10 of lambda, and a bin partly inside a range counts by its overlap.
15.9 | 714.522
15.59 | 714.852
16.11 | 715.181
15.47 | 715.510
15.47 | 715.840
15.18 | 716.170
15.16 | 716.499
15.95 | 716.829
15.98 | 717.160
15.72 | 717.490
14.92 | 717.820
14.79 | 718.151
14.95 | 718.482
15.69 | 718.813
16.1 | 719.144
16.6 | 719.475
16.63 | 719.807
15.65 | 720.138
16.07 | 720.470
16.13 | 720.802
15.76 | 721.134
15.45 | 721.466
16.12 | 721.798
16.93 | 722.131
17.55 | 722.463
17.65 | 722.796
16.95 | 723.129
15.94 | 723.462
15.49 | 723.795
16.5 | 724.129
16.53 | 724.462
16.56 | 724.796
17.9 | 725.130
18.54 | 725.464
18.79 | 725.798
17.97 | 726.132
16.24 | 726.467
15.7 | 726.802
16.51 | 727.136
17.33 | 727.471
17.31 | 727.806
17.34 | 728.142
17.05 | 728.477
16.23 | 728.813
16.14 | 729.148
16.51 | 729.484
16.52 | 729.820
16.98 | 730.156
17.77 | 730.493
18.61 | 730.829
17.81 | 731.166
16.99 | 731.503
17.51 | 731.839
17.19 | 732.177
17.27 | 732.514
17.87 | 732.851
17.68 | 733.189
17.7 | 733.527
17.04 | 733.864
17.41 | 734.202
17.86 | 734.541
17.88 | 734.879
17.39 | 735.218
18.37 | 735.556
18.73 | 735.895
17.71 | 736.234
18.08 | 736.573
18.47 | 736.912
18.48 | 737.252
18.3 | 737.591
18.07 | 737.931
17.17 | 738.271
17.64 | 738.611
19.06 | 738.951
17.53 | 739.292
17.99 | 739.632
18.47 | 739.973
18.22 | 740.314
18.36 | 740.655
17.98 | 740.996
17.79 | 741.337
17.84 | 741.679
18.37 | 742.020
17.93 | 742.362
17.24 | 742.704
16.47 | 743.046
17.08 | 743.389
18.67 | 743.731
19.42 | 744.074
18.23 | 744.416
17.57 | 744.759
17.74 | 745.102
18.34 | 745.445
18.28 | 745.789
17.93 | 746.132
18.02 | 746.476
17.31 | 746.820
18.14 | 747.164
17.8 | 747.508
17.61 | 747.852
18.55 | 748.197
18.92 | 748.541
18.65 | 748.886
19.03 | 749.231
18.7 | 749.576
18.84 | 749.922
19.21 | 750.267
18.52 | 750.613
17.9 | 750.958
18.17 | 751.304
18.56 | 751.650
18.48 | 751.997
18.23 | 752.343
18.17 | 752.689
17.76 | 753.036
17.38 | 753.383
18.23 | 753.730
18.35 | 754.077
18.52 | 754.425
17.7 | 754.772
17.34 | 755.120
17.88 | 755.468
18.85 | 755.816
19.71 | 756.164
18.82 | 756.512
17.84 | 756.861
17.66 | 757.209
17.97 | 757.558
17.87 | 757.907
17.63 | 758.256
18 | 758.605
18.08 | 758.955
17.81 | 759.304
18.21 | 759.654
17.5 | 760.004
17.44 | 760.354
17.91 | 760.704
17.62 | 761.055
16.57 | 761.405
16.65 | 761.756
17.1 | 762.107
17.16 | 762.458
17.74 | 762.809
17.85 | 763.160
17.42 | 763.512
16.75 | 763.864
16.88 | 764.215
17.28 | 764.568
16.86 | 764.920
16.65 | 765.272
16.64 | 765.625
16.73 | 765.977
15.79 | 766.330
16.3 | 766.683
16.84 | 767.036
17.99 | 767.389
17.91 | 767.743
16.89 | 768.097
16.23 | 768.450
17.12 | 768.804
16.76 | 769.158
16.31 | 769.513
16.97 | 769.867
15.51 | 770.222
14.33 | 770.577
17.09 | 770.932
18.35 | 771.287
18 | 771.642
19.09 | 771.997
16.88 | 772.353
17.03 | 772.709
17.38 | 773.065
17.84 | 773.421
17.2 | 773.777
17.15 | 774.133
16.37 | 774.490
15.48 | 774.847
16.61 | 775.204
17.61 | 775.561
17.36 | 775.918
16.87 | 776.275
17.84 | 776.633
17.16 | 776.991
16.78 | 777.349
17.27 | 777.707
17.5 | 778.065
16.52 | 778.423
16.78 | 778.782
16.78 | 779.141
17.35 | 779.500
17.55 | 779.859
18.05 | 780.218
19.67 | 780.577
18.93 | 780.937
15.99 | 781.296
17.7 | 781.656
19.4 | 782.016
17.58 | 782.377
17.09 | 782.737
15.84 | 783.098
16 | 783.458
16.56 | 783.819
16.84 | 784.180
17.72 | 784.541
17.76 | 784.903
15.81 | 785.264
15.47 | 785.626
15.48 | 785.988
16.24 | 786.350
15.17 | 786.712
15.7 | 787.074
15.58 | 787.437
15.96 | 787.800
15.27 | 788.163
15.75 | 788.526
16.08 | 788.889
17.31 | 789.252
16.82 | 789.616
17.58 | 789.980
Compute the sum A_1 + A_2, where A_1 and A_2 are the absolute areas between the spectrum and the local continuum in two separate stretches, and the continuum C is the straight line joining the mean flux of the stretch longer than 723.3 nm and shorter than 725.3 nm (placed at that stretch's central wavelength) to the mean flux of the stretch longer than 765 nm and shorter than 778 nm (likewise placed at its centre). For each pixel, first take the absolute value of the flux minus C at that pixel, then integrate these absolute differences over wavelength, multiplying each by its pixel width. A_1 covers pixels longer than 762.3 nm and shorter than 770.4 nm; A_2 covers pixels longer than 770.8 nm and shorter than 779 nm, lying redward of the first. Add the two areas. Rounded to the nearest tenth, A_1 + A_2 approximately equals 8.4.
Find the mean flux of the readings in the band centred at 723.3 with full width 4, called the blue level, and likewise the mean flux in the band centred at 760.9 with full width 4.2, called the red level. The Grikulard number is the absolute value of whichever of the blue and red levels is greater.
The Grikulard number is 17.5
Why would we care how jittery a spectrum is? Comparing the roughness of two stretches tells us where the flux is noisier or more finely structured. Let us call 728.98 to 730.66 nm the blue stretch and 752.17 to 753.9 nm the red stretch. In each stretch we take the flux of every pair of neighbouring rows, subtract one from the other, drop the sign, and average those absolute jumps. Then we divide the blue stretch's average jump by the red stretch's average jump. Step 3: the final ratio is 0.96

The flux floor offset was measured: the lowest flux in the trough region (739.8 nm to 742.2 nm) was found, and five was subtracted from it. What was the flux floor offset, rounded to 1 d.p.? 12.8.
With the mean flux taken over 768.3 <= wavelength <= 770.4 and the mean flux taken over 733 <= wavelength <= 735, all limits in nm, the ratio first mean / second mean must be 0.937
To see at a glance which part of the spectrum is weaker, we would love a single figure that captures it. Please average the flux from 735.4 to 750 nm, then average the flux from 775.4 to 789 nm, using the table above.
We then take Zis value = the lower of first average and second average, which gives 16.9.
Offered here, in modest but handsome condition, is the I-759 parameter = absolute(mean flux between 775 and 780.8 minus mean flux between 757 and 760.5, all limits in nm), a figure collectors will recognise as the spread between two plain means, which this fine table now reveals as 0.46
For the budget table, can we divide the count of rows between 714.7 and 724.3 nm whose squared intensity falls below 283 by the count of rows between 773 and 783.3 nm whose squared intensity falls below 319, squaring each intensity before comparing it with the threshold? 1.0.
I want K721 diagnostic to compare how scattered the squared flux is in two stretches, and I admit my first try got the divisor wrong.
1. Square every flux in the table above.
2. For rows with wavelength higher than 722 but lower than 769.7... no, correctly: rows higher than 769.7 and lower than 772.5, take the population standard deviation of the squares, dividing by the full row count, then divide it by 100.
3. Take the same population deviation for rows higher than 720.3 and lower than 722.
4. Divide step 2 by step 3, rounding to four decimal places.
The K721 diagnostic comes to 0.0573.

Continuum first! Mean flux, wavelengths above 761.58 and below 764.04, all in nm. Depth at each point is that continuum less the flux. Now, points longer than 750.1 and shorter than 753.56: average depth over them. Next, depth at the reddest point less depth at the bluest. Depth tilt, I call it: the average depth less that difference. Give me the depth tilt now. -3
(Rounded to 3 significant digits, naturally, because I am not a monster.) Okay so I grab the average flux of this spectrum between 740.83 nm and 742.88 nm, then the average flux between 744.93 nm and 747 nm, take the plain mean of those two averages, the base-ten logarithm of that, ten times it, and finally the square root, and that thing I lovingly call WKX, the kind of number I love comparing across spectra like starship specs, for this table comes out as 3.54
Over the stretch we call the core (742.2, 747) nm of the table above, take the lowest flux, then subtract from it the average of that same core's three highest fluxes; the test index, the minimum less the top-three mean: -2.3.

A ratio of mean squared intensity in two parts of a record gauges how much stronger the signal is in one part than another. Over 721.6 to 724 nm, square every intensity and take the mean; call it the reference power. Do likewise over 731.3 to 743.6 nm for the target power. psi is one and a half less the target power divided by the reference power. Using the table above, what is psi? 0.36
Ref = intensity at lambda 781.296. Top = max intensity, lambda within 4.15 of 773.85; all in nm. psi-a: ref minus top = -3.1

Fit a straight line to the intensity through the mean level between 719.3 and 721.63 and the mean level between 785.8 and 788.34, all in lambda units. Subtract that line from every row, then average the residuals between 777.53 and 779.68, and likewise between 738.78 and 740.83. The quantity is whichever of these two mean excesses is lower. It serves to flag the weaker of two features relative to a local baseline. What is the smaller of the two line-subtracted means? 1.4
